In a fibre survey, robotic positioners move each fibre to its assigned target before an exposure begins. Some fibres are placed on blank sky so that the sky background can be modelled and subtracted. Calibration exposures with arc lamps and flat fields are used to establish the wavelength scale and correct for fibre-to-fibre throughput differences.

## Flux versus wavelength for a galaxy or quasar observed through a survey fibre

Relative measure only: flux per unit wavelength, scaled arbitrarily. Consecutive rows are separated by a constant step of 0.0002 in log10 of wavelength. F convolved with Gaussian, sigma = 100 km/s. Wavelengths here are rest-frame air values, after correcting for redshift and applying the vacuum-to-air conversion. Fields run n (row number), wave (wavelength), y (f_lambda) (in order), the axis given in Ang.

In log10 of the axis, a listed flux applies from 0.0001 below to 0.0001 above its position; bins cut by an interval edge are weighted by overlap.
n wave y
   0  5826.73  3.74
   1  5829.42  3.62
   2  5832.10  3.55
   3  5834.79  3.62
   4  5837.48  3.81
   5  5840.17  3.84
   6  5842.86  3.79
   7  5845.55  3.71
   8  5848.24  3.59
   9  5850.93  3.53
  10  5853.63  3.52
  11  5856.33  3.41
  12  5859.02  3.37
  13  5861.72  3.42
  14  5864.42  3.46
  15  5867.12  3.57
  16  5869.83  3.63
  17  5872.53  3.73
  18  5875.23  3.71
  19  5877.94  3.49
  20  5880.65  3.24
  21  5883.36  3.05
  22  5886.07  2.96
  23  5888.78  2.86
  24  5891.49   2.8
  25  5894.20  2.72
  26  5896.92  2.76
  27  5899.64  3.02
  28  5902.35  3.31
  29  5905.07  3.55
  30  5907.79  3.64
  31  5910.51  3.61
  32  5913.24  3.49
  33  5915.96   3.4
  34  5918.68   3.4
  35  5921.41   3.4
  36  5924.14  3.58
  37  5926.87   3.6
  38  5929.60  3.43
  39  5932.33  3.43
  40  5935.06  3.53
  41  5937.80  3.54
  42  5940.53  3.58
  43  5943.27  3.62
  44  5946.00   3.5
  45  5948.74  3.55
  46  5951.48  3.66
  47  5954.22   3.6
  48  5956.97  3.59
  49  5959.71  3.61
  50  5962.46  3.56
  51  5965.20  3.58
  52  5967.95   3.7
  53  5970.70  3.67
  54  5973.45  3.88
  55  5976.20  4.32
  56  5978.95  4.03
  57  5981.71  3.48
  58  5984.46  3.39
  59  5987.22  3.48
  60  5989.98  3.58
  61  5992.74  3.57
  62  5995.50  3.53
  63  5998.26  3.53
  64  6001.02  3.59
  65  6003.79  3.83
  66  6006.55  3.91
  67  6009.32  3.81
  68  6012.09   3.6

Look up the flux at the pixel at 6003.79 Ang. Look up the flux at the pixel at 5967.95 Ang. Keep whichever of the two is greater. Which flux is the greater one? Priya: 3.83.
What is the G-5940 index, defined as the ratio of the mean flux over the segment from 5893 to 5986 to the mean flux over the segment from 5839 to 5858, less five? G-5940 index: -4.03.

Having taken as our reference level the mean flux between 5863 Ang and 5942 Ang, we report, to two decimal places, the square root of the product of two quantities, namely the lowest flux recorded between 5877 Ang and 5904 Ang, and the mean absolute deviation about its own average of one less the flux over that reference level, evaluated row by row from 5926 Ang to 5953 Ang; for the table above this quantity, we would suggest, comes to 0.22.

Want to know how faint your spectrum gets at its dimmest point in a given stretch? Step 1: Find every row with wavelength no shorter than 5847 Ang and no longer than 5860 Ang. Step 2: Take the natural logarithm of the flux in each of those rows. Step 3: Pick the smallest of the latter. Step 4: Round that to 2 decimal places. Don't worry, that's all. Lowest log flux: 1.21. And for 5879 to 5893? 1.03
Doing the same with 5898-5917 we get 1.11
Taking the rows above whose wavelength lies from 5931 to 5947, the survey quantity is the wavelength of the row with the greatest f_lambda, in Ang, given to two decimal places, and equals 5943.27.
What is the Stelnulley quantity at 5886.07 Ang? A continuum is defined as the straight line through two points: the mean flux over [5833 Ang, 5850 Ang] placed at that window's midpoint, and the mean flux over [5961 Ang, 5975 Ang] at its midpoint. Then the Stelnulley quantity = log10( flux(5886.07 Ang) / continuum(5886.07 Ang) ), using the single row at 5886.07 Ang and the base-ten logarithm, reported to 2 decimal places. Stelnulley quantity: -0.10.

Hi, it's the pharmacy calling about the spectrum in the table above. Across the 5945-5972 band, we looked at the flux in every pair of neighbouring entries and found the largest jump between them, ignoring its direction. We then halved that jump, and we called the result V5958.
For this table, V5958 0.06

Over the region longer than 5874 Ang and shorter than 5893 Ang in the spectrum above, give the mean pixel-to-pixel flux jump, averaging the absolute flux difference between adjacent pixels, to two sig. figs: 0.15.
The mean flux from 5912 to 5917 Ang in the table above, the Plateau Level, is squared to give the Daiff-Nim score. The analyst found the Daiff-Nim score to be 11.9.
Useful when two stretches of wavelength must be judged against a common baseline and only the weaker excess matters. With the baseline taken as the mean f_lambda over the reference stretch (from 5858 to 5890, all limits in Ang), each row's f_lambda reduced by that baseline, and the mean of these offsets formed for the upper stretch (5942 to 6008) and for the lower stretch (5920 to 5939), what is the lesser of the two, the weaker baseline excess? 0.13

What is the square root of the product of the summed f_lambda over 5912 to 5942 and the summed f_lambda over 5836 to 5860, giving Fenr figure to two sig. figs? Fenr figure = 35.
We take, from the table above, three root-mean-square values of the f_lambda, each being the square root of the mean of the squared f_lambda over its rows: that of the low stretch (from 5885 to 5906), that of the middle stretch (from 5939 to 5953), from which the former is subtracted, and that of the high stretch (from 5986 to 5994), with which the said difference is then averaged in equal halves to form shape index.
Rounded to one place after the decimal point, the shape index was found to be 2.1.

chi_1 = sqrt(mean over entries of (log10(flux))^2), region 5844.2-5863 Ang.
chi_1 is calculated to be 0.545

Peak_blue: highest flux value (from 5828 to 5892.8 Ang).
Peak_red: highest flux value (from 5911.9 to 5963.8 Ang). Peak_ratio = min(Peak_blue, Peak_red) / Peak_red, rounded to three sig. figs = 1.00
